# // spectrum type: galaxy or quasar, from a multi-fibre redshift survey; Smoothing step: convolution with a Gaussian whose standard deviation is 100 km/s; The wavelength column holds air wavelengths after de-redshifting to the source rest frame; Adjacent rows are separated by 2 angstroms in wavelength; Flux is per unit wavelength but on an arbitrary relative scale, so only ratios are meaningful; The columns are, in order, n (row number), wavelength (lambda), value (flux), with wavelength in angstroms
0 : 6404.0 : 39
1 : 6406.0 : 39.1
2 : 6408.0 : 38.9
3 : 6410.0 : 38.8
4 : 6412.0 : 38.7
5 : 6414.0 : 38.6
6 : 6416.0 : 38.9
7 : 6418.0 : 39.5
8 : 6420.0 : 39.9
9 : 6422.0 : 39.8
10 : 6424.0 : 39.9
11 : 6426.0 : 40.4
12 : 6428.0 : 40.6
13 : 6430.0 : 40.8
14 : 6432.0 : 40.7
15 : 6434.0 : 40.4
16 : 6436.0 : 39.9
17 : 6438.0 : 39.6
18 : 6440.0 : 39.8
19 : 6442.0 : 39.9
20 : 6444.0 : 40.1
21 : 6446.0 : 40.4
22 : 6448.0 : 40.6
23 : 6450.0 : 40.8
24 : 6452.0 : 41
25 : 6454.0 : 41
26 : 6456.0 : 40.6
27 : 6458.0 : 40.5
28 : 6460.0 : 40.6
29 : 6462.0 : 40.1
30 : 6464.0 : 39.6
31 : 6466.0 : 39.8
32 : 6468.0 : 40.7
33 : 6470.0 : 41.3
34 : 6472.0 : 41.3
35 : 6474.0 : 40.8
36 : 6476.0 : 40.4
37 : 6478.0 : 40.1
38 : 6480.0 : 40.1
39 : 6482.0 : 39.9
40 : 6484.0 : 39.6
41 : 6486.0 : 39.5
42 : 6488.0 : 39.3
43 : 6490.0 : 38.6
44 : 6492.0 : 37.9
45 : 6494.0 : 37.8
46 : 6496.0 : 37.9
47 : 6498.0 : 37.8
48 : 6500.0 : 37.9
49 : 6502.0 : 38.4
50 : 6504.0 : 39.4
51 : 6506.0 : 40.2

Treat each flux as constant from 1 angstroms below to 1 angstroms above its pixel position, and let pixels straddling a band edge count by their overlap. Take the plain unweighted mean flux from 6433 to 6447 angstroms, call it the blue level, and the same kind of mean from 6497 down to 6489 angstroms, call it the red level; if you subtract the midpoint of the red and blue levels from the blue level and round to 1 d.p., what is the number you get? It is 1.0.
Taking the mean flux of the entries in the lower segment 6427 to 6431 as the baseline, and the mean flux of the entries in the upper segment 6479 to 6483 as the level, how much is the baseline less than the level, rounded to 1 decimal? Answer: -0.7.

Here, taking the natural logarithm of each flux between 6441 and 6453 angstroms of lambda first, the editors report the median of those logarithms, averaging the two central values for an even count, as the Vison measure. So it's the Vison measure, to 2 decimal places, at 3.70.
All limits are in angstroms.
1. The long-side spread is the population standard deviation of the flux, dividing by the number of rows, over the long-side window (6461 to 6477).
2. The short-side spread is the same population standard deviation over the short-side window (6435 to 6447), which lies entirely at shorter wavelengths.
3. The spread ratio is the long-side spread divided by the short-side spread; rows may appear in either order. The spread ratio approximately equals 2.4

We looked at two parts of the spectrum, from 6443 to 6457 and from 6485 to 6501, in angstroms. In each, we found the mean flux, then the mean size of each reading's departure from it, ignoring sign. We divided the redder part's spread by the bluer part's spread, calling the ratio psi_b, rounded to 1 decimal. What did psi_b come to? 2.4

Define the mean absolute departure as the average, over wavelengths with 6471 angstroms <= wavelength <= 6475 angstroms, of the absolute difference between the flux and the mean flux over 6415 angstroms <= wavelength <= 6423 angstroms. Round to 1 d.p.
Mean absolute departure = 1.5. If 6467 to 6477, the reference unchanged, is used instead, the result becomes 1.4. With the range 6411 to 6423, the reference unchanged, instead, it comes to 0.5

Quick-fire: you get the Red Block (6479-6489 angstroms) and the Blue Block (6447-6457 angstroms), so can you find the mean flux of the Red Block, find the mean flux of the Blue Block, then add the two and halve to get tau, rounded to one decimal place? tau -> 40.2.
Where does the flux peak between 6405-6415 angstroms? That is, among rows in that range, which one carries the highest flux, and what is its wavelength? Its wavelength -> 6406.0 angstroms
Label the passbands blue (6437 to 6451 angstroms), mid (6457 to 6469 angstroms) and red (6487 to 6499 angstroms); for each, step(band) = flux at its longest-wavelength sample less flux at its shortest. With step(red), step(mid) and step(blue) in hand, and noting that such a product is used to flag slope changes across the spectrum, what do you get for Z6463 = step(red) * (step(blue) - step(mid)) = -1.5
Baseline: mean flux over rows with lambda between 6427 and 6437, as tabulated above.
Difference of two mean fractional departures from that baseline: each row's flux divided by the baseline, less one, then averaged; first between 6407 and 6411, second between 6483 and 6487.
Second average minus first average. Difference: 0.017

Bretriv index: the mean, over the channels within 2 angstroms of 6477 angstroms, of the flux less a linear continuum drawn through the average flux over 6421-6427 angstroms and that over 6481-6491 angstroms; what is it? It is 0.78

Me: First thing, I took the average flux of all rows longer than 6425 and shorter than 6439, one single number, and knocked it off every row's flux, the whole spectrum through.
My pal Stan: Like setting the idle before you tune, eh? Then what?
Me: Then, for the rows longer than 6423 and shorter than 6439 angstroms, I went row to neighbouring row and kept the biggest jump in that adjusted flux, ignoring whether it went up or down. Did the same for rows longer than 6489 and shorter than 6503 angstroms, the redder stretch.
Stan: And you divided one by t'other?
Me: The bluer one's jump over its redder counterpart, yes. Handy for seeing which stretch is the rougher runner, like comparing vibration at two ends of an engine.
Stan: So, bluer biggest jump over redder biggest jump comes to 0.7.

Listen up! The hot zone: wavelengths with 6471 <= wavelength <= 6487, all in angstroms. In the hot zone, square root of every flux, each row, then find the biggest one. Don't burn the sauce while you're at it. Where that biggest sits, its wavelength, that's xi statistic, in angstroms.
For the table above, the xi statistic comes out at 6472.0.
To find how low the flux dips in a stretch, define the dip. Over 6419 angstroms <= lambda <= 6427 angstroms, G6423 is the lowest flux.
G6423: 39.8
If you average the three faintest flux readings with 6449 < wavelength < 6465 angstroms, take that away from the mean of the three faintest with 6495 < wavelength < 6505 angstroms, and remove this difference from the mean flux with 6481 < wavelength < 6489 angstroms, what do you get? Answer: 41.8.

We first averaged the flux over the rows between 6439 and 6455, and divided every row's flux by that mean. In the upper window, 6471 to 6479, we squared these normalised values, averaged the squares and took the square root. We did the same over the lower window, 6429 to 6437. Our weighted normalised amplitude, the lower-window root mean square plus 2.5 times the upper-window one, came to 3.51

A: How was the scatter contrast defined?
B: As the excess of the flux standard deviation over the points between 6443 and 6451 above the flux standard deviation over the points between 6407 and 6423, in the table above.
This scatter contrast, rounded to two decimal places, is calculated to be -0.22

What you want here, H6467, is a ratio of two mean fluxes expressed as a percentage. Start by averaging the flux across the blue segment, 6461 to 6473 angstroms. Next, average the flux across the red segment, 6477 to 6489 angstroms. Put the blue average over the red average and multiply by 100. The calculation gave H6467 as 102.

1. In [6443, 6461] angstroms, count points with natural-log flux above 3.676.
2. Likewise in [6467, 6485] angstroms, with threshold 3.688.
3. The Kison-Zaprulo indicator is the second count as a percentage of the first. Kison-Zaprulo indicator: 78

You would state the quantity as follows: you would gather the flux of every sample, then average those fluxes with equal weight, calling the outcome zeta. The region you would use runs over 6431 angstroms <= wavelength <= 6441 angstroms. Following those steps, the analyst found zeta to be 40.1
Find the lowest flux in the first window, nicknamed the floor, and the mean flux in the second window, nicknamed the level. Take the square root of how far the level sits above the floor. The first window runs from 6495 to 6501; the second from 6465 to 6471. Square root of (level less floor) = 1.7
